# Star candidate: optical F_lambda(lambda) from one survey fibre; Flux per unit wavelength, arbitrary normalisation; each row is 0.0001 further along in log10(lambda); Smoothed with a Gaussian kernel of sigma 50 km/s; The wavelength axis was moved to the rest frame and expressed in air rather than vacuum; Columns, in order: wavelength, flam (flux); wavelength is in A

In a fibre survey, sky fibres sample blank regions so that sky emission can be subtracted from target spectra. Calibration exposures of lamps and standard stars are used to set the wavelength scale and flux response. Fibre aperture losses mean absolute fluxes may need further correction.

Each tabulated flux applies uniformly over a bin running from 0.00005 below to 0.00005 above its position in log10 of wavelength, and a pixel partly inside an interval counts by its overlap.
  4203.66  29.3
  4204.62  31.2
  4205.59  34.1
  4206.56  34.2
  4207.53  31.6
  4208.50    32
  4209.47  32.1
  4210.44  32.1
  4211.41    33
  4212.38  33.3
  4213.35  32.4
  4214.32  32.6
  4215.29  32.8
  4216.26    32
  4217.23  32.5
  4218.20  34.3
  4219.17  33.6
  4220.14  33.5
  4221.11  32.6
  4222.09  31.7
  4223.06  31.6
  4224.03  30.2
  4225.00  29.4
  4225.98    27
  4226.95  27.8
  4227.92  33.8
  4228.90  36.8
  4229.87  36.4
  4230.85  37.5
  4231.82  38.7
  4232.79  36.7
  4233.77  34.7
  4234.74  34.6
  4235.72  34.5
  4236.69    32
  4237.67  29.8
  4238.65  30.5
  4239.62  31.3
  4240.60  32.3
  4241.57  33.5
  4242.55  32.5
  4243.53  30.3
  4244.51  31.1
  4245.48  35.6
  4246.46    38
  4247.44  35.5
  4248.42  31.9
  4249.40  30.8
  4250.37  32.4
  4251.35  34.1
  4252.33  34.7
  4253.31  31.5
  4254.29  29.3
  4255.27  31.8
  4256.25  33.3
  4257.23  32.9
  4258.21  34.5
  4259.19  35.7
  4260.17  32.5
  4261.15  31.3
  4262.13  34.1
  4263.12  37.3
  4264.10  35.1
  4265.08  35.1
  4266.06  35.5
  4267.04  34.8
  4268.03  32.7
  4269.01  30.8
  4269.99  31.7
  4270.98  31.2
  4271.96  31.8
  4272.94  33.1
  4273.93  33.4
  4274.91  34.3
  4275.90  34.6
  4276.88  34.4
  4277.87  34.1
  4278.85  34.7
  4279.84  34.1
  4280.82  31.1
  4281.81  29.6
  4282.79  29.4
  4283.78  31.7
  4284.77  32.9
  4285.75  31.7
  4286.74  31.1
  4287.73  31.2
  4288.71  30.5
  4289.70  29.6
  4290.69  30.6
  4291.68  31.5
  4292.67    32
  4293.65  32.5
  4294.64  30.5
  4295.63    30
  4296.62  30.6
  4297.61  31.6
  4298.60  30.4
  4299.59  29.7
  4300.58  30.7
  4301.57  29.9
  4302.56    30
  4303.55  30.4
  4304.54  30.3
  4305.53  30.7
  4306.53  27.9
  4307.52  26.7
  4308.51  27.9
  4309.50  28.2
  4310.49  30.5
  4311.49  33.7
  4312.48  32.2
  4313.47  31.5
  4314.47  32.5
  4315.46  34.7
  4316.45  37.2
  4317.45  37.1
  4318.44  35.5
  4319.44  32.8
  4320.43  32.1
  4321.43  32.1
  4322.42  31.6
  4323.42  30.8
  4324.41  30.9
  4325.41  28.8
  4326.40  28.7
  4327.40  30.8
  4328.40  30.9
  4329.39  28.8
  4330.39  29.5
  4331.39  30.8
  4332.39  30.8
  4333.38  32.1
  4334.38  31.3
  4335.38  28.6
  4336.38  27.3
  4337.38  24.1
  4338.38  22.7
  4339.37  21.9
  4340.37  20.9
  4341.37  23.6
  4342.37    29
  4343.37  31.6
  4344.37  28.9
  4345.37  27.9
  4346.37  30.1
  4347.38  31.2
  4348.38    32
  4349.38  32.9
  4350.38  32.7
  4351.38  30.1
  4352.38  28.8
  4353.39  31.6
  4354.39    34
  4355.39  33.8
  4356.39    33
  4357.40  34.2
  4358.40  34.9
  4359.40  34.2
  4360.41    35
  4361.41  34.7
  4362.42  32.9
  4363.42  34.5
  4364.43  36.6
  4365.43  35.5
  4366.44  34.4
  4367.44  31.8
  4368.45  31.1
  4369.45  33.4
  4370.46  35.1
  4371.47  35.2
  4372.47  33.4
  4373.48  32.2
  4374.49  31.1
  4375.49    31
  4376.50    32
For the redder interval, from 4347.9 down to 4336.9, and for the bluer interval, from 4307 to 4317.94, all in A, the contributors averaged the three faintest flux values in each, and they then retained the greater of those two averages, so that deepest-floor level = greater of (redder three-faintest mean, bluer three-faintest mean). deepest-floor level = 28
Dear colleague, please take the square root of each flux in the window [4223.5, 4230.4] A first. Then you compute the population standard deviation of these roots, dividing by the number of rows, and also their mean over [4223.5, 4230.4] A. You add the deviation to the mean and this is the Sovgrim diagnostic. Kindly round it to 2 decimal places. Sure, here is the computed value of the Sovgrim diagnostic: 5.94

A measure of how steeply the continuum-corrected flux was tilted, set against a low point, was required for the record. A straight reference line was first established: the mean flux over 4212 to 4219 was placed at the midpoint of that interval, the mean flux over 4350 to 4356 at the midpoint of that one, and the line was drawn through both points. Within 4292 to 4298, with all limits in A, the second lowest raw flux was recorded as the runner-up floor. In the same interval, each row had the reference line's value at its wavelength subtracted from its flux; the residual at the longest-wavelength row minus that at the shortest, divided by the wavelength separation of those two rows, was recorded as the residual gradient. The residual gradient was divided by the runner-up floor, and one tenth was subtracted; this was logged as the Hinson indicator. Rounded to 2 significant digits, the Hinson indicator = -0.10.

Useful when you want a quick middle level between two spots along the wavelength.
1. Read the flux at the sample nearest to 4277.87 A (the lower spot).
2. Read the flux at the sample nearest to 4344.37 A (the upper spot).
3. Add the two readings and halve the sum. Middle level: 31.5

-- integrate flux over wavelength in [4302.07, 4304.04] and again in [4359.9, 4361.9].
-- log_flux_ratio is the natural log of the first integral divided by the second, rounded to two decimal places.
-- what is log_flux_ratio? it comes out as -0.16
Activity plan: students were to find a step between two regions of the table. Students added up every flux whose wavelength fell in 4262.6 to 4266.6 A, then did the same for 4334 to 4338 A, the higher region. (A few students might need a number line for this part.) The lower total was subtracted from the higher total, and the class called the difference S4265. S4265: -32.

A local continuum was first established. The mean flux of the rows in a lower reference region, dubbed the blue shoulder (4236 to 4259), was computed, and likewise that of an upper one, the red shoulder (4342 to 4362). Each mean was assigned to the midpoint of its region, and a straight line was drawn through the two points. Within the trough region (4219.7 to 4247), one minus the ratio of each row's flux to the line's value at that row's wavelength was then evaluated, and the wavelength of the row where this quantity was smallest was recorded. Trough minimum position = 4231.82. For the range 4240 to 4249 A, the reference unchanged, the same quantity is 4246.46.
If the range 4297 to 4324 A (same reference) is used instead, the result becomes 4316.45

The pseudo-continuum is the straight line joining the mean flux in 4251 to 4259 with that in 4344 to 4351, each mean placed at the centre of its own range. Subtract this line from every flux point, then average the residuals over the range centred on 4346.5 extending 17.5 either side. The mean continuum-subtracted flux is -0.5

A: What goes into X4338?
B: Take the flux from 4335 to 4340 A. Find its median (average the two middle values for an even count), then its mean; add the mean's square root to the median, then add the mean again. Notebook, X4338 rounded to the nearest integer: 54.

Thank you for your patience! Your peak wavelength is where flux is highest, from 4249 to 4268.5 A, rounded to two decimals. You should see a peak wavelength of 4263.12 A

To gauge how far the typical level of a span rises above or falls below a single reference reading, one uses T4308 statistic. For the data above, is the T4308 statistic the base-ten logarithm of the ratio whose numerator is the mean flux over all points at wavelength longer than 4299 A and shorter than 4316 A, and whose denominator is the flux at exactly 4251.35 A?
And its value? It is -0.05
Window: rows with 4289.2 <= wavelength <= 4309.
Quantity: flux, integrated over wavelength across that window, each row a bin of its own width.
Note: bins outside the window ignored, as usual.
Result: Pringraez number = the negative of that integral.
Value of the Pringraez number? -597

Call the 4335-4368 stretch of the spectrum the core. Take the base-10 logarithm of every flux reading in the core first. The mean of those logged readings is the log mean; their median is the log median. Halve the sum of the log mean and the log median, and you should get 1.49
